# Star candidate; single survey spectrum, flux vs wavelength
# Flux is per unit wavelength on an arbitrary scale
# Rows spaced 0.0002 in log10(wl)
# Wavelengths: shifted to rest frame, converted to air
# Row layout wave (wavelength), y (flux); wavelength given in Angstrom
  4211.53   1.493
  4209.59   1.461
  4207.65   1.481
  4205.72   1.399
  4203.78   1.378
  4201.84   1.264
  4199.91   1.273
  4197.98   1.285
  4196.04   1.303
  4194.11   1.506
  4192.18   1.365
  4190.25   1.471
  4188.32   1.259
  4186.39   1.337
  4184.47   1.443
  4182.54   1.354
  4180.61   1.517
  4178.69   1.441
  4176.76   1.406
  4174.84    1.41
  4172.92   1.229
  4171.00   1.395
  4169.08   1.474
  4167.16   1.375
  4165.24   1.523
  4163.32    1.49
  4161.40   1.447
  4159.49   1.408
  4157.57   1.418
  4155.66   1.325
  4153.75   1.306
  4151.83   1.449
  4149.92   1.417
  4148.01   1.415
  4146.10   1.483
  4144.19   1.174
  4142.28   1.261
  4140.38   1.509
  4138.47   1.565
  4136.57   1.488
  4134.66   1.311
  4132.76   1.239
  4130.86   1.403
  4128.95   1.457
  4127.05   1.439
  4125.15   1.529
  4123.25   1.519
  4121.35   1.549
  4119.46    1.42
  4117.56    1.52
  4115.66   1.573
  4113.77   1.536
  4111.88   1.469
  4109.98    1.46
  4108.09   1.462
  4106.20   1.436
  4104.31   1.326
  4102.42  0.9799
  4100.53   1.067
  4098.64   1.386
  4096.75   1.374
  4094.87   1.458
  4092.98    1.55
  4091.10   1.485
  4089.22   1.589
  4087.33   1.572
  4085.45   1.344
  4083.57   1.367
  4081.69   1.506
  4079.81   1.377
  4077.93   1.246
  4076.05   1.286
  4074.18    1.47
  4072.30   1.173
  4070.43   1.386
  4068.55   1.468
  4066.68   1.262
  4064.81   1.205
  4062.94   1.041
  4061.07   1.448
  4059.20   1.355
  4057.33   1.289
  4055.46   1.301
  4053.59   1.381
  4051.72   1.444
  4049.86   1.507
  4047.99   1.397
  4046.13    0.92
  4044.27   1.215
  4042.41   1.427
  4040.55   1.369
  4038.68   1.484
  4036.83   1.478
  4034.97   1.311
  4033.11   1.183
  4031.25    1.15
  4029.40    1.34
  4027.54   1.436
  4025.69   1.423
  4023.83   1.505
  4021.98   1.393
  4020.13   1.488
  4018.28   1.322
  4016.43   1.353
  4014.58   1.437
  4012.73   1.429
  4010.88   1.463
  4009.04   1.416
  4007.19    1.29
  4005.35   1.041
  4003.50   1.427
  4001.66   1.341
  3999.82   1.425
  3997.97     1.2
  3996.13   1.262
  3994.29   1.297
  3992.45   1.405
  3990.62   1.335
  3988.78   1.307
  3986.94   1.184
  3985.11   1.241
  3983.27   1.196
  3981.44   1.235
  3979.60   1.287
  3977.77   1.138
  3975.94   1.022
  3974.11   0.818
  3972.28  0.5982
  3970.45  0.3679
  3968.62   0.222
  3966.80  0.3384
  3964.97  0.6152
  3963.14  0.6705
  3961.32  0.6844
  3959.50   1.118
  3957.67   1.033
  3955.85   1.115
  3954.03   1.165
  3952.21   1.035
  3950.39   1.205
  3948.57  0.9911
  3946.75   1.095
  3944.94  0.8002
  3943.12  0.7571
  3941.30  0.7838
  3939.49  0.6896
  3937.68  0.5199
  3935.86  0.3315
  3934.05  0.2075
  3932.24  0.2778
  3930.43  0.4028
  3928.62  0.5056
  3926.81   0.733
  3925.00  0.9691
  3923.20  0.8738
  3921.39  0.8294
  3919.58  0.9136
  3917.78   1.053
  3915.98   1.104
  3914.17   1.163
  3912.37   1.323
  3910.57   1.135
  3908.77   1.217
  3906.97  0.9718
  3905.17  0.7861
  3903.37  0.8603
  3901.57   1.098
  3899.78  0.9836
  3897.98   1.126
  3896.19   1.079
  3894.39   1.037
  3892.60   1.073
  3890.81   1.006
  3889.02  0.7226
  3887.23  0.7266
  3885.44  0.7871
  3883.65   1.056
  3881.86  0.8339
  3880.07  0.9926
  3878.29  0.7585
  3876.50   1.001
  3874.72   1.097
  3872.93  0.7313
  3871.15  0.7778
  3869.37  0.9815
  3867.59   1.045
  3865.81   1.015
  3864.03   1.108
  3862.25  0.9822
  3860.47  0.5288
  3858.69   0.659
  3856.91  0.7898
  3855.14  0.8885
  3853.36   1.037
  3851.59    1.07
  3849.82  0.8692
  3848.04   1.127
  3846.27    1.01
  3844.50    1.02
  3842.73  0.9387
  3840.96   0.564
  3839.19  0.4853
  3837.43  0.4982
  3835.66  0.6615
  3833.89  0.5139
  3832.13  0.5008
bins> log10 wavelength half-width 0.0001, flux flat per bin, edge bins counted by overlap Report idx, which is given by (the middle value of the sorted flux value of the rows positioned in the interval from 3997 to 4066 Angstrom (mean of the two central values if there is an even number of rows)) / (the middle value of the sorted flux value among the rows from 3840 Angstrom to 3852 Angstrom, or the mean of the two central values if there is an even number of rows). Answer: 1.37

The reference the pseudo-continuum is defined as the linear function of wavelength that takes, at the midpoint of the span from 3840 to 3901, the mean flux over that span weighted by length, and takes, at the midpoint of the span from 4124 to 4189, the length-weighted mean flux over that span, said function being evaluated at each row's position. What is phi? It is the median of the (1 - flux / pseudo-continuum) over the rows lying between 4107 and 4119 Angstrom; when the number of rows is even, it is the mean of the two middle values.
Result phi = -0.12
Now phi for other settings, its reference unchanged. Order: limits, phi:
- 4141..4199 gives 0.01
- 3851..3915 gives -0.07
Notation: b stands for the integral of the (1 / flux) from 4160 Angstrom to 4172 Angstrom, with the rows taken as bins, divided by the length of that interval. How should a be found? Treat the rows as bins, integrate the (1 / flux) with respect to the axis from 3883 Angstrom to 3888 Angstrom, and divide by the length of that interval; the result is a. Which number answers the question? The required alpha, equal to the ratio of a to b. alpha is 1.74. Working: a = 1.21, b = 0.69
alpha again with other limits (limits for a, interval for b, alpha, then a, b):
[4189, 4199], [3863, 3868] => 0.77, 0.73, 0.95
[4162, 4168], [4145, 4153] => 0.98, 0.68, 0.70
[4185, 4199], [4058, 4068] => 0.92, 0.74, 0.80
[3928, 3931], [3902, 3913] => 2.25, 2.23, 0.99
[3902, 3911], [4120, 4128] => 1.55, 1.03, 0.67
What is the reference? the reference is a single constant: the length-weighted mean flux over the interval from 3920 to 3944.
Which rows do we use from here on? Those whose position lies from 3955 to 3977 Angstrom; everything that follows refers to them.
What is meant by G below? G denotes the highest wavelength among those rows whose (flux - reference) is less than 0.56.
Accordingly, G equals 3975.94 Angstrom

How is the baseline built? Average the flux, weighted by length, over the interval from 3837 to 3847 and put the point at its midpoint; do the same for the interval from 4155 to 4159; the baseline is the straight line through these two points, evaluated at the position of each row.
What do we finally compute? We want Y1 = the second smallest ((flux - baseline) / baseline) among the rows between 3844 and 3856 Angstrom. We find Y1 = 0.13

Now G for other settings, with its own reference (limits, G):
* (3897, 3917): 3915.98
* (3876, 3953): 3952.21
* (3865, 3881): 3880.07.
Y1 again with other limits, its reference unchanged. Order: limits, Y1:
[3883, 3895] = -0.14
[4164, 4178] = -0.02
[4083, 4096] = 0.11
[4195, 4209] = -0.13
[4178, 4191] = -0.07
